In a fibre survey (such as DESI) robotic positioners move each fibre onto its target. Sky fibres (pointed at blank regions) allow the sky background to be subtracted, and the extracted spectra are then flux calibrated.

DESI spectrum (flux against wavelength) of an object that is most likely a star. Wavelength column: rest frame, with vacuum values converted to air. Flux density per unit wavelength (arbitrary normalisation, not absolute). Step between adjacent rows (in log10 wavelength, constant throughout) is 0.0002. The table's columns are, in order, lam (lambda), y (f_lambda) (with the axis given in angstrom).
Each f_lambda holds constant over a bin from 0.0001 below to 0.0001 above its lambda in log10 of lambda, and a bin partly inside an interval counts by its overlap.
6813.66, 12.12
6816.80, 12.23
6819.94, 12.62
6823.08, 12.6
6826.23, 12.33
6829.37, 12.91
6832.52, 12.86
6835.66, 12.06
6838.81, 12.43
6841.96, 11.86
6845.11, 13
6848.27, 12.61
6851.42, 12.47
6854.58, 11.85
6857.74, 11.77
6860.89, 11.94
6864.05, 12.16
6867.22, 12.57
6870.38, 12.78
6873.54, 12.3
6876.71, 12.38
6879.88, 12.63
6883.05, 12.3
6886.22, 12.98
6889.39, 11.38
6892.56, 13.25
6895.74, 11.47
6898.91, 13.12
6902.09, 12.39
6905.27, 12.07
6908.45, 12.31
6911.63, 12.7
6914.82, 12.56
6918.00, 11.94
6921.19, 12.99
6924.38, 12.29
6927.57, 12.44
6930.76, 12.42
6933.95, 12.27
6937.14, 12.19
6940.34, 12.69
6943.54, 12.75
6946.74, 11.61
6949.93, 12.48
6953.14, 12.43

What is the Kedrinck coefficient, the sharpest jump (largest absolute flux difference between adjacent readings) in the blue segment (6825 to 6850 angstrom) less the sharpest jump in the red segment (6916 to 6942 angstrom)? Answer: 0.1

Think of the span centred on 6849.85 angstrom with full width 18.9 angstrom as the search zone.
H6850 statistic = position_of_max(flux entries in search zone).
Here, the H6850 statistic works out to 6845.11 angstrom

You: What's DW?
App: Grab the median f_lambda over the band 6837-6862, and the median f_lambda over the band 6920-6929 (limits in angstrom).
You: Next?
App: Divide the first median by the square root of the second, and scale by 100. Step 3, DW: 345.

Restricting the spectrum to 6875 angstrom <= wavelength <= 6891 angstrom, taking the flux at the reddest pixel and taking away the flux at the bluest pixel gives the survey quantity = -1.0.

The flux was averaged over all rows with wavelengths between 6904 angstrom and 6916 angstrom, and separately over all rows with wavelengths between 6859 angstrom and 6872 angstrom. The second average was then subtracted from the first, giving 0.05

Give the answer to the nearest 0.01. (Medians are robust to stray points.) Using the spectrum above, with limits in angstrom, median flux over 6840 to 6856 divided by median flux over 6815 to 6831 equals 0.99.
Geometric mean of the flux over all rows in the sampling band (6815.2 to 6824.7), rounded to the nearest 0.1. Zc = 12.5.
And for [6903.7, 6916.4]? 12.4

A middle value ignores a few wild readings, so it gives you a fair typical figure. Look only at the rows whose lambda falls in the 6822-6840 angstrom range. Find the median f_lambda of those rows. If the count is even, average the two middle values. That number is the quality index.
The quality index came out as 12.5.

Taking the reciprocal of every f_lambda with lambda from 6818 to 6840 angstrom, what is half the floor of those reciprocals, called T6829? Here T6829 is 0.0387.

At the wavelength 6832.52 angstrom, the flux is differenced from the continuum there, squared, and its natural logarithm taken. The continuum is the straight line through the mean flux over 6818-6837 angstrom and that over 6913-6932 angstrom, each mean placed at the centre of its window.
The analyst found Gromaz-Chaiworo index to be -2.4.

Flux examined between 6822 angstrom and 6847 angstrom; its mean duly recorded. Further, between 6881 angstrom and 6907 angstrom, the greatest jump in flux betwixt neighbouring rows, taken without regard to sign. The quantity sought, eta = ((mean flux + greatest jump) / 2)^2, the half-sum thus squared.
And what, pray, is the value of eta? 52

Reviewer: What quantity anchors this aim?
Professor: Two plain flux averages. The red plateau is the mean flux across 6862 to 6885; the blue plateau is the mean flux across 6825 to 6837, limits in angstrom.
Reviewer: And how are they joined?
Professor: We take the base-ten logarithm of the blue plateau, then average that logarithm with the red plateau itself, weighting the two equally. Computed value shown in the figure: 6.77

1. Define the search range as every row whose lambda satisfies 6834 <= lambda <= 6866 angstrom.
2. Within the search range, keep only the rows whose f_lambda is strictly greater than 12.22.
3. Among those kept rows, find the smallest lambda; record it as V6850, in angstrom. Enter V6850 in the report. 6838.81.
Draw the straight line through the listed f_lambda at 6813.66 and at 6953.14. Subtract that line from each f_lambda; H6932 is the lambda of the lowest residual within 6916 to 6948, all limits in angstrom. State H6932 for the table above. 6946.74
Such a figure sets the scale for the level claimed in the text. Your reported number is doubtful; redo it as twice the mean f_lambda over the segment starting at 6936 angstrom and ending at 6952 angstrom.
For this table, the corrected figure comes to 24.69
